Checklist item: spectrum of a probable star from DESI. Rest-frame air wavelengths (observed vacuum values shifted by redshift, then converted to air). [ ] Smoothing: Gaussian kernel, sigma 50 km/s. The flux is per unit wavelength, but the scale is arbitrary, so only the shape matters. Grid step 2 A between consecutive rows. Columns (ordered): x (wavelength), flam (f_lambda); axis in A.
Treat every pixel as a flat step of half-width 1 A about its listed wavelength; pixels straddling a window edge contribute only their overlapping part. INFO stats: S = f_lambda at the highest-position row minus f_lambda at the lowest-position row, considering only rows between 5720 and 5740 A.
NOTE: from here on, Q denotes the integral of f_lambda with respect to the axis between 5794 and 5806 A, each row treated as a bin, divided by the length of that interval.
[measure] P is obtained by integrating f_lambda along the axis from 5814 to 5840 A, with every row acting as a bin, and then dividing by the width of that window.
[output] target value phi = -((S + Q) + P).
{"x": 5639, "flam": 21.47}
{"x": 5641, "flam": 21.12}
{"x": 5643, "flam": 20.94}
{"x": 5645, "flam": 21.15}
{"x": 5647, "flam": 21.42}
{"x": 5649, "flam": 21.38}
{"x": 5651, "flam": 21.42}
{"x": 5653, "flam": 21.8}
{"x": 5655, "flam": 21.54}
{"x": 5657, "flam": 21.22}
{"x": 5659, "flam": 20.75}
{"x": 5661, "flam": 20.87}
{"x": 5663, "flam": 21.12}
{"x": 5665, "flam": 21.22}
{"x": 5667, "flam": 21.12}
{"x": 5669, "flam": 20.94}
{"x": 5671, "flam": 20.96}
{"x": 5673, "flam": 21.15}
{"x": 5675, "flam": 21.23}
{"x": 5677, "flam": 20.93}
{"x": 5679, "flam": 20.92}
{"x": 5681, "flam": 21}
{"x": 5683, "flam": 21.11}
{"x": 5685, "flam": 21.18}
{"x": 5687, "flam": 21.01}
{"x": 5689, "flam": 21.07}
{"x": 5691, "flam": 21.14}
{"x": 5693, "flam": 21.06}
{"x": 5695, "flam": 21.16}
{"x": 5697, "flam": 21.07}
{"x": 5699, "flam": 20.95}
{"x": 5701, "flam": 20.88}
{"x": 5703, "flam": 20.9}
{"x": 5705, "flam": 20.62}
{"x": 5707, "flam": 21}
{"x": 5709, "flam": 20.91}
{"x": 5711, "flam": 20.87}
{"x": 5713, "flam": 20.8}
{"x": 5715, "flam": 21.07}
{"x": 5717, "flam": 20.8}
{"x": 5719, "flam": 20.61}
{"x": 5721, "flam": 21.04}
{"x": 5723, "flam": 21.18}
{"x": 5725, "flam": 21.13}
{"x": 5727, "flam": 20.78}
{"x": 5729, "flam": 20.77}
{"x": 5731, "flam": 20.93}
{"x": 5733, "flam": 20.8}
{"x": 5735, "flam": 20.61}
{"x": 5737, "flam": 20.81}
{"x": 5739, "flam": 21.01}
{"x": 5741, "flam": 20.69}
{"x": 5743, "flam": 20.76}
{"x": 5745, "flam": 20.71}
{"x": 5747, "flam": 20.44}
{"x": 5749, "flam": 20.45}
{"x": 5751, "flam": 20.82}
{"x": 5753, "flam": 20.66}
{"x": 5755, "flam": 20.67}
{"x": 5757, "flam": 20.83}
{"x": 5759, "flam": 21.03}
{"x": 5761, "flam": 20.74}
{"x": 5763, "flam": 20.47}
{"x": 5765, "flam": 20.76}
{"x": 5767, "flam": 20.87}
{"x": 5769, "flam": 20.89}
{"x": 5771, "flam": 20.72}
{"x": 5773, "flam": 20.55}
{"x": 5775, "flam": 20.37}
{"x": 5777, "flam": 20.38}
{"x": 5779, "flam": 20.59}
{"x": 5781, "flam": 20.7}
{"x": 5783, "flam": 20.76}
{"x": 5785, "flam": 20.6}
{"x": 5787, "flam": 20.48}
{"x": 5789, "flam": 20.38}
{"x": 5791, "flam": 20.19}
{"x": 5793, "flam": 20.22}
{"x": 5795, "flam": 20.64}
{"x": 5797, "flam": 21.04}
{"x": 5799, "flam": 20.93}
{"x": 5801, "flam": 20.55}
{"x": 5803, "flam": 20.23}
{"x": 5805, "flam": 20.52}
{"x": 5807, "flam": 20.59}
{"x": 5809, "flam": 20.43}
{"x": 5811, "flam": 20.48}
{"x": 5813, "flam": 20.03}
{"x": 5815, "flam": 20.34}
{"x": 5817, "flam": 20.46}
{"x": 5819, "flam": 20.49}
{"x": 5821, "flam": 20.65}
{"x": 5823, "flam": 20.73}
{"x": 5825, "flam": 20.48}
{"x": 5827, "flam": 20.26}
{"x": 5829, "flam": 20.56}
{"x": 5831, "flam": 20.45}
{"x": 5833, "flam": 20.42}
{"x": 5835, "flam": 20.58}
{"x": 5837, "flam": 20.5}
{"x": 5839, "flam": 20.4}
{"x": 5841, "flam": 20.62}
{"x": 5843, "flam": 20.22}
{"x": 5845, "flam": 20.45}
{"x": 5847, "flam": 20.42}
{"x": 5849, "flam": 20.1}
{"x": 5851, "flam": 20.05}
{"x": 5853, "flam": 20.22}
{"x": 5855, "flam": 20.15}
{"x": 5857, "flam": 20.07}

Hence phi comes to -41.1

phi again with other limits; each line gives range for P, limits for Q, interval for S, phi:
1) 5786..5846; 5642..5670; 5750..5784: -41.6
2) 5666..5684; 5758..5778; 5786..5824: -42.0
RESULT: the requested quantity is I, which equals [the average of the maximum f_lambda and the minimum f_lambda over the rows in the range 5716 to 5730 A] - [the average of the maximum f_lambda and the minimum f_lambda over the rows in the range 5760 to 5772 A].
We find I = 0.2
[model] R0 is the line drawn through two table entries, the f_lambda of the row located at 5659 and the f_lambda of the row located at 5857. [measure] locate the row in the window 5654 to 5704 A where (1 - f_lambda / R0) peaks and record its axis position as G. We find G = 5659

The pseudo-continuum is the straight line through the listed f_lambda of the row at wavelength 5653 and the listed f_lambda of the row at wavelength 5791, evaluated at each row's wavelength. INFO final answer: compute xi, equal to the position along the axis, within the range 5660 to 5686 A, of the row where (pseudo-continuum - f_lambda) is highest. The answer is 5661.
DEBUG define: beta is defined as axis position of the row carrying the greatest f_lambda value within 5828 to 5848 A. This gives 5841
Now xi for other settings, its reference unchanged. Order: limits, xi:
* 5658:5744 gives 5659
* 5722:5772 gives 5747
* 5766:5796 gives 5775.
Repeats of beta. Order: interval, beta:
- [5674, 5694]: 5675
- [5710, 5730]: 5723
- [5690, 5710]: 5695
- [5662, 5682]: 5675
